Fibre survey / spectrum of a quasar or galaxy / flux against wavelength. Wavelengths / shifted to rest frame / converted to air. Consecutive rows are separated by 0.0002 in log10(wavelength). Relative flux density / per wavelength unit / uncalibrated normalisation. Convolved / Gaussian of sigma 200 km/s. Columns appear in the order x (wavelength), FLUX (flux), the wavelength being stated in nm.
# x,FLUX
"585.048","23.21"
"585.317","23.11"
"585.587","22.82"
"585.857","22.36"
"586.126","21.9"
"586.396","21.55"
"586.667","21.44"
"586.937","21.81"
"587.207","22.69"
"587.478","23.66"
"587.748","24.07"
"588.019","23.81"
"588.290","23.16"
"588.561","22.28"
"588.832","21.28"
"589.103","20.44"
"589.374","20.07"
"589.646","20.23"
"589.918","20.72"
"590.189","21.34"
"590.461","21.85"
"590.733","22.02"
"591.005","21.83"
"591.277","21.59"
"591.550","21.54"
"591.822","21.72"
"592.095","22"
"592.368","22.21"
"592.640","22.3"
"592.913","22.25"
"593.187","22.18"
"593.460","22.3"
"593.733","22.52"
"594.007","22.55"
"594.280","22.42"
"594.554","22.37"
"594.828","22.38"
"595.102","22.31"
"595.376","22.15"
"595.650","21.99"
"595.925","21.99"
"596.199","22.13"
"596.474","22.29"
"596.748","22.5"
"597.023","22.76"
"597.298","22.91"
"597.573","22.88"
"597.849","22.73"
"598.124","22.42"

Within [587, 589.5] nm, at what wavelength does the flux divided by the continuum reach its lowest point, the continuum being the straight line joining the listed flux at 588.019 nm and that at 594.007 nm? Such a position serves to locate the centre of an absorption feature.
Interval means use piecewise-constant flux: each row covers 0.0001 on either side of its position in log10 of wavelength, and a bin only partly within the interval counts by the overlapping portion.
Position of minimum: 589.374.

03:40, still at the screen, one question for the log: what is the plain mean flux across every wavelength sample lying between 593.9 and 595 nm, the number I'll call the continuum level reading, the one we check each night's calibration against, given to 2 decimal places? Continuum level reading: 22.43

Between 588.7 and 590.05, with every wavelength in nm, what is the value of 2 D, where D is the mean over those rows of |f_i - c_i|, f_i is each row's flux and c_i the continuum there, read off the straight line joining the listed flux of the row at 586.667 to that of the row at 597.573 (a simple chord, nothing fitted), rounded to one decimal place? 2.5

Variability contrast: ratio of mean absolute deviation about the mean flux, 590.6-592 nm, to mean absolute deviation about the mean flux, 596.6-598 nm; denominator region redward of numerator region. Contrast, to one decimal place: 1.3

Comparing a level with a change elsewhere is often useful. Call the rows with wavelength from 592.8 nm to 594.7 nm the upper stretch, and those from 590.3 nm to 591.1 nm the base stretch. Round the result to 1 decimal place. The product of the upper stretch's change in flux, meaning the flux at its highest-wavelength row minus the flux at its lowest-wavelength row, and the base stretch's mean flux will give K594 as 2.6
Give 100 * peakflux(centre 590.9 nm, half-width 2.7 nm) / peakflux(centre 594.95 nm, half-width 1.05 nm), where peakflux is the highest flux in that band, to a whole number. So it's 103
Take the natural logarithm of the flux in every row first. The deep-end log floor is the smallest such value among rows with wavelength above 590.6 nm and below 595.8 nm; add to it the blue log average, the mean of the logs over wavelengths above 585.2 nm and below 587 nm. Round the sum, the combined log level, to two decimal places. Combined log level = 6.17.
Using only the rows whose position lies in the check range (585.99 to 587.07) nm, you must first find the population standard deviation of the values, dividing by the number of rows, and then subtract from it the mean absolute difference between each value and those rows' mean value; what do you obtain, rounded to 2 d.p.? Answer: 0.01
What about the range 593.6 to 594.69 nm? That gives 0.00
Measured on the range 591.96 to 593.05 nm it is 0.02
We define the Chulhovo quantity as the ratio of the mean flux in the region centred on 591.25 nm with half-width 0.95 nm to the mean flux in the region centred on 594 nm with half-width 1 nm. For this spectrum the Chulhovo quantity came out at 0.973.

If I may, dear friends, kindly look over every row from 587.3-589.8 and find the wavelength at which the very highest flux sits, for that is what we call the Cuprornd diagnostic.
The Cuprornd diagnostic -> 587.748 nm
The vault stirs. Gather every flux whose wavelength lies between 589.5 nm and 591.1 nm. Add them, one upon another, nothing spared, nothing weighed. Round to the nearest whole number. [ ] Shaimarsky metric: 128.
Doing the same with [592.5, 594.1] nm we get 134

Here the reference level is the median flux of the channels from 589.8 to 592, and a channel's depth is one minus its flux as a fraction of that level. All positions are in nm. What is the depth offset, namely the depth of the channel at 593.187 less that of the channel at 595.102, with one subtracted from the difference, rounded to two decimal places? -0.99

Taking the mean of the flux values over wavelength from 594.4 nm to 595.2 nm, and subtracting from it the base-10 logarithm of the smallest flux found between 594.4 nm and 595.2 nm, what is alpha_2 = 21.0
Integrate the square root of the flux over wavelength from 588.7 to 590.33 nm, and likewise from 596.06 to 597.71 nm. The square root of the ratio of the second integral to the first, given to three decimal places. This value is 1.029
